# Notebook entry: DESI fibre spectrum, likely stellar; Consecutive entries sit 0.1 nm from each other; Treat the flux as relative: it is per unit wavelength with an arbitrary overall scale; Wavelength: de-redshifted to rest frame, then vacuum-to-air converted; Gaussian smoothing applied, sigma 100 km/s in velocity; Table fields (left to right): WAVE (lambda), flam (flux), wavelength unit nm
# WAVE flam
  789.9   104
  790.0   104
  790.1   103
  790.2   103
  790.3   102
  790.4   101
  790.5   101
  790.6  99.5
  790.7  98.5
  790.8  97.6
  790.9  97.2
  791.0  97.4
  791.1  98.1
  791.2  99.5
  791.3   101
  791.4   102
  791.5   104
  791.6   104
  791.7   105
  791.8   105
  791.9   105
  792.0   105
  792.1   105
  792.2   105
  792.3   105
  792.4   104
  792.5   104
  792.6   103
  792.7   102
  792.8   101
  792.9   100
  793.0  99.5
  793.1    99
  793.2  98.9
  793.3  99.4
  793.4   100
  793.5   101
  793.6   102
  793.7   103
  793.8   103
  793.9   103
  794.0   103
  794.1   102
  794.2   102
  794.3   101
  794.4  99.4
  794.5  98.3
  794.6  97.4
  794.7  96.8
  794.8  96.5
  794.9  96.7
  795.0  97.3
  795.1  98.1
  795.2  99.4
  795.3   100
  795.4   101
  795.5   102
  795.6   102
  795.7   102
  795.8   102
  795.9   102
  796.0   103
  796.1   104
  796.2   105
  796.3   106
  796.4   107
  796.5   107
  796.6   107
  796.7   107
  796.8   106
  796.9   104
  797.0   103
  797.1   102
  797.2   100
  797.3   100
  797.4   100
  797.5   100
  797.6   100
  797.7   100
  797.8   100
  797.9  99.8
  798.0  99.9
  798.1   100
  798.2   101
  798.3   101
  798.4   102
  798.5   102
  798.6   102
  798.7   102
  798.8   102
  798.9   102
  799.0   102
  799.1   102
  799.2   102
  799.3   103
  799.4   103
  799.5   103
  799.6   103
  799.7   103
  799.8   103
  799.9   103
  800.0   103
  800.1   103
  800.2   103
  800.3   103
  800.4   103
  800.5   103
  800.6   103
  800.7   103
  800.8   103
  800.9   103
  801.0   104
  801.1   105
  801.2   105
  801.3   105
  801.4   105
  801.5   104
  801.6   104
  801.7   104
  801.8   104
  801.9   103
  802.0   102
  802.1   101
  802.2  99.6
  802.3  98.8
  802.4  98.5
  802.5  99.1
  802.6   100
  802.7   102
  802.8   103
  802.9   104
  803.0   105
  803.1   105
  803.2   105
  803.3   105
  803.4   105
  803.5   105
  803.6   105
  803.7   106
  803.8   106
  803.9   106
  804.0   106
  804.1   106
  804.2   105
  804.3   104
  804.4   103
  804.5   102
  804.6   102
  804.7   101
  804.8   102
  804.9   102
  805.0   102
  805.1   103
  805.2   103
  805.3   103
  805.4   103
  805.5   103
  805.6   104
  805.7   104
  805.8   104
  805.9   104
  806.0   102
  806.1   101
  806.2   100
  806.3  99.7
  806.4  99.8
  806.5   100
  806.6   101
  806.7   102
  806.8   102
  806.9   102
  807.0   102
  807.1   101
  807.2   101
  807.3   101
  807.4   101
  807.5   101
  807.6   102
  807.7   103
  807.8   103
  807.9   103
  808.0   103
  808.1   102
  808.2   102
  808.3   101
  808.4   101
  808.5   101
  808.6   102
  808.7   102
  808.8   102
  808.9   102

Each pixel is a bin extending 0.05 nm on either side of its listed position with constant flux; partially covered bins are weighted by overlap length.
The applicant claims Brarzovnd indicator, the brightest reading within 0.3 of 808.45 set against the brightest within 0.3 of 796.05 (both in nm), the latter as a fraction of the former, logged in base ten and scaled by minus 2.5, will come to -0.042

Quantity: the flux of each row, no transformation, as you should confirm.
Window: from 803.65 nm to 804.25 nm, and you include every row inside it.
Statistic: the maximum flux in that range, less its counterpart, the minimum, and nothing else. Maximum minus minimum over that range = 1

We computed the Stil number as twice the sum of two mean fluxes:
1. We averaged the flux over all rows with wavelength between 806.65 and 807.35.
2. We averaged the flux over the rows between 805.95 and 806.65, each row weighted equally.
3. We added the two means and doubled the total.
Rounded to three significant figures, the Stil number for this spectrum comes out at 404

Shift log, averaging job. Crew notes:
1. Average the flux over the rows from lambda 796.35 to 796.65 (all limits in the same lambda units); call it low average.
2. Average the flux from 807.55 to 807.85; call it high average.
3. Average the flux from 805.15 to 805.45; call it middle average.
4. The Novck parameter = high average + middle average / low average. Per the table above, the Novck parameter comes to 104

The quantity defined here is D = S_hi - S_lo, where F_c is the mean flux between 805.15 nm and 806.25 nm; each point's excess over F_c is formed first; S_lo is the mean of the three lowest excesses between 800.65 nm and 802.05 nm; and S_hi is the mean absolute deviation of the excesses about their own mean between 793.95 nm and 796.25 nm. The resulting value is 2.3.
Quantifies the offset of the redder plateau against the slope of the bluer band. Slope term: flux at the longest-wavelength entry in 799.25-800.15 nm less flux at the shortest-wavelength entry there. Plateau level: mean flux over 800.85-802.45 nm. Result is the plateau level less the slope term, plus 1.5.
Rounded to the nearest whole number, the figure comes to 104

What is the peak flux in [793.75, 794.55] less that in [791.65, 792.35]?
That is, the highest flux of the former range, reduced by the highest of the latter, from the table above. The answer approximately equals -2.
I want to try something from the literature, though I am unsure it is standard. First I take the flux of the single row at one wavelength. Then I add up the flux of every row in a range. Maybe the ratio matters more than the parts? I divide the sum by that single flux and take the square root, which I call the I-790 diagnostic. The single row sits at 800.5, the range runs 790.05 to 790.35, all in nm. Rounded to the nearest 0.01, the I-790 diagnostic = 1.73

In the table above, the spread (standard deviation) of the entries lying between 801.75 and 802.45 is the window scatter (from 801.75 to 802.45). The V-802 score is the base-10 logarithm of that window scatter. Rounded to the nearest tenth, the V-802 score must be 0.3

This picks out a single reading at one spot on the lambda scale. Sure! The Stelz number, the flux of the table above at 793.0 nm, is 99.5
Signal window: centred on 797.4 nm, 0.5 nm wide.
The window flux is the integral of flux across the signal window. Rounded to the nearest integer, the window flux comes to 50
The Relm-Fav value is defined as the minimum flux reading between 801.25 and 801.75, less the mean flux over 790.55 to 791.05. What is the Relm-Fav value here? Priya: 6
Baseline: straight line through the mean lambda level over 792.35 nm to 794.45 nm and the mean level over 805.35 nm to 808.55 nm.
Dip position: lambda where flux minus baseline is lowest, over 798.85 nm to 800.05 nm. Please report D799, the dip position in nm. 799.2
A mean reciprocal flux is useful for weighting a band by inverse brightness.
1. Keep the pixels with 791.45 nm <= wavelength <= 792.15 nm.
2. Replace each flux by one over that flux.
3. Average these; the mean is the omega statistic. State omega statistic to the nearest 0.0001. 0.0095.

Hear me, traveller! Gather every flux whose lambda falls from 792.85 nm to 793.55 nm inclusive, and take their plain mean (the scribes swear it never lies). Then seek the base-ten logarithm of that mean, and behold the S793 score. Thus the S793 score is 2.00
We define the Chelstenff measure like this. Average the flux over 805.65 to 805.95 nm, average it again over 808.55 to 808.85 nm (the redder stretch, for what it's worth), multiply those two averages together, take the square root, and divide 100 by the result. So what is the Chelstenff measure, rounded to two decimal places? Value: 0.97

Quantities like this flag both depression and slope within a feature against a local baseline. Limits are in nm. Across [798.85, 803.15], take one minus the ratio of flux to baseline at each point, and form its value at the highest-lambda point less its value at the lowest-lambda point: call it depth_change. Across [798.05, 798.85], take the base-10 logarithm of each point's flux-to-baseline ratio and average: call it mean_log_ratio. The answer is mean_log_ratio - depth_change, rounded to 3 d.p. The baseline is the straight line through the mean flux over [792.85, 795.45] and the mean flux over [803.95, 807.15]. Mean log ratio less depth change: 0.023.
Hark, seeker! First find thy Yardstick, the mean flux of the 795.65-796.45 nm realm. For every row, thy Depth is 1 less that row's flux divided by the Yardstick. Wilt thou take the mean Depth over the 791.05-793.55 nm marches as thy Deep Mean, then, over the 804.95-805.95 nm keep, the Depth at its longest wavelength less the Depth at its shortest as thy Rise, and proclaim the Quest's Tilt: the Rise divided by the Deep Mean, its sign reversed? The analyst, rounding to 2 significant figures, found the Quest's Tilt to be 1.2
